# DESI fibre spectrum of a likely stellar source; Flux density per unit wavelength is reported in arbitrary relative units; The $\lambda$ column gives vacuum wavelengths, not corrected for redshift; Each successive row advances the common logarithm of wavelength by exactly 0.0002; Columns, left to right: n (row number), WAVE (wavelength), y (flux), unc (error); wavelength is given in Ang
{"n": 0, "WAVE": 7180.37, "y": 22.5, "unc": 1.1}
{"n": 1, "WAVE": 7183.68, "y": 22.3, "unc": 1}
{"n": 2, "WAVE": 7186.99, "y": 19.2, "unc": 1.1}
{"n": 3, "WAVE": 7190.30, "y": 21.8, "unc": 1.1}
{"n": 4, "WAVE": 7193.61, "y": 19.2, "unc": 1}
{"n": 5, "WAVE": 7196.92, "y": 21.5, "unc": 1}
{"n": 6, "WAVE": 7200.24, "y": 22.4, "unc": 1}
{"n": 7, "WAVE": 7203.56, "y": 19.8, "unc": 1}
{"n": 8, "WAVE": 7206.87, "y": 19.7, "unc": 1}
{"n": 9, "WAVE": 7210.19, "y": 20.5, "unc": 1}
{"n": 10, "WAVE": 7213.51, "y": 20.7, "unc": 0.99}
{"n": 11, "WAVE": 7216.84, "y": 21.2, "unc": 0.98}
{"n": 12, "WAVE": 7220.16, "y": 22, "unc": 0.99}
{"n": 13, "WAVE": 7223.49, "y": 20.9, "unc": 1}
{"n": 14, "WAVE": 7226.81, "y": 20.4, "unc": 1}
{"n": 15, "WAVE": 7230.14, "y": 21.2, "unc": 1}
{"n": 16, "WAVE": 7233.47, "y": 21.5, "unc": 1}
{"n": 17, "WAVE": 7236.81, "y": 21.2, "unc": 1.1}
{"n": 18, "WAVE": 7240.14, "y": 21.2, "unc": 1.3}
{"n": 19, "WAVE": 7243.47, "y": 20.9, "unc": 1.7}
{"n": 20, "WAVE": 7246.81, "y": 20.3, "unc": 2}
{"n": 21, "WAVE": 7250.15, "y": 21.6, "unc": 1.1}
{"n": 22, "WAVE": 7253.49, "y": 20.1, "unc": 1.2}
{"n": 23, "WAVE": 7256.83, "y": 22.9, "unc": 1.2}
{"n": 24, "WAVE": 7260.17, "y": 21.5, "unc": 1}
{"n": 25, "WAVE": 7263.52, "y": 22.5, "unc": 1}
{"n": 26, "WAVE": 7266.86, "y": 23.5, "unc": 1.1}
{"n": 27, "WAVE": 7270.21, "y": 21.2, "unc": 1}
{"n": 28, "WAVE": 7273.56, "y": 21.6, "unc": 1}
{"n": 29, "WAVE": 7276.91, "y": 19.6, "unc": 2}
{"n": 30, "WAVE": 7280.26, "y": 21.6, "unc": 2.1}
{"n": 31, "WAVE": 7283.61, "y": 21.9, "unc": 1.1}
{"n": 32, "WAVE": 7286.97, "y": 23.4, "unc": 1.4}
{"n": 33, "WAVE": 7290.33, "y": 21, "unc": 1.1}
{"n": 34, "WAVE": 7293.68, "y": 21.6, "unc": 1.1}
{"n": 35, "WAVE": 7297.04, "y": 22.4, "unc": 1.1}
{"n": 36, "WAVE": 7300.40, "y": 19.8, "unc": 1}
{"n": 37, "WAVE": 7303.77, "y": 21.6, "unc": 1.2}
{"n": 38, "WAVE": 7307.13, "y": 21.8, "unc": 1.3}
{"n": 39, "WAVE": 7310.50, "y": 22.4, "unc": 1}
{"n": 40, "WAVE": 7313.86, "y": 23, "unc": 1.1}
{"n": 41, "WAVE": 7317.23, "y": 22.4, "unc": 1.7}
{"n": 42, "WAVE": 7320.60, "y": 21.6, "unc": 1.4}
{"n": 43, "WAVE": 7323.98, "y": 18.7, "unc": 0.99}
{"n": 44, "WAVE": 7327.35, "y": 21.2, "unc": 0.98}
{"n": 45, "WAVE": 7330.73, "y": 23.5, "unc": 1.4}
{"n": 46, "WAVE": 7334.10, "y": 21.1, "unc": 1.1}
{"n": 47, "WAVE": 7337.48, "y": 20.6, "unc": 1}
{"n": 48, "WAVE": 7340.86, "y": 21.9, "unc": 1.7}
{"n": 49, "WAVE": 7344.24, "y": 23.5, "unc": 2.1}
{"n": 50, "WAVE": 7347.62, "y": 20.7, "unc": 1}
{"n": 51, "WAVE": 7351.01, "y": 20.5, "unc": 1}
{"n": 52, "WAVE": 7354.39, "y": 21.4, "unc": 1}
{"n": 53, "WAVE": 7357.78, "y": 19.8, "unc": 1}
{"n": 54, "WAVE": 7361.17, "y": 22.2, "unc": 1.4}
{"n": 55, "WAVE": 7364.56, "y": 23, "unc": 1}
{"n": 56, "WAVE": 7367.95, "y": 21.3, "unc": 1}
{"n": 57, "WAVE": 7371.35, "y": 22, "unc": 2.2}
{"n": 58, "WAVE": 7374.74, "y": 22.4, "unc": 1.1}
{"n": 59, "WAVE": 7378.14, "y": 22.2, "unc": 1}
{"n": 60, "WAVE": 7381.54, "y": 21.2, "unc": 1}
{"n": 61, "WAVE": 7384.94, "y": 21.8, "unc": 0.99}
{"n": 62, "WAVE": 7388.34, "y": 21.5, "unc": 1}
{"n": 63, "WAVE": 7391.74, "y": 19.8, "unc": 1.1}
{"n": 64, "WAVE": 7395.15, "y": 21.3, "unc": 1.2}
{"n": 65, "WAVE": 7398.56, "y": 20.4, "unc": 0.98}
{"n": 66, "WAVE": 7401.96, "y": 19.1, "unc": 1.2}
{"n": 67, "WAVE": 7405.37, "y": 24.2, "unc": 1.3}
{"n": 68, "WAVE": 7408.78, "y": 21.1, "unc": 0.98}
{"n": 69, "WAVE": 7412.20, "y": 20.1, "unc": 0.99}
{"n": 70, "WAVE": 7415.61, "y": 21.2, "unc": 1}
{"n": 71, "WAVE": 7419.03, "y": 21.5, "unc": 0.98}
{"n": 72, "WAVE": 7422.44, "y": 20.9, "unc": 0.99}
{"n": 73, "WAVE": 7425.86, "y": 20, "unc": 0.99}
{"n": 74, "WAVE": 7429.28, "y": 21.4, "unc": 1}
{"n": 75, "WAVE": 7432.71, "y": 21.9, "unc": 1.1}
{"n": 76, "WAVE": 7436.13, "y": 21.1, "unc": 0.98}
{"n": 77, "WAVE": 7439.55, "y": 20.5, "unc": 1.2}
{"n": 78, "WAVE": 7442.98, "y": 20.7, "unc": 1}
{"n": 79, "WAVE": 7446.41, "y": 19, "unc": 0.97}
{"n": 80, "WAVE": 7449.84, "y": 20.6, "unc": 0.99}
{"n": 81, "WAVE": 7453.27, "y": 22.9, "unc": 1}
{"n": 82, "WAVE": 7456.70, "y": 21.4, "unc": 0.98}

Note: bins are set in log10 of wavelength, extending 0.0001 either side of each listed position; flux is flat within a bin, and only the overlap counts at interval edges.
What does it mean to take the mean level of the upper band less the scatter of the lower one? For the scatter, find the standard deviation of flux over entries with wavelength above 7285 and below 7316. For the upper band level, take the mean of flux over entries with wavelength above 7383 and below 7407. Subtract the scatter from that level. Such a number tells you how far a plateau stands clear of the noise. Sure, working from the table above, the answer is 20.1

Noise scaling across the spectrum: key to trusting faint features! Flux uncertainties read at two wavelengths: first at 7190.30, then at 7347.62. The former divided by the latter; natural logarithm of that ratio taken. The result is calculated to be 0.095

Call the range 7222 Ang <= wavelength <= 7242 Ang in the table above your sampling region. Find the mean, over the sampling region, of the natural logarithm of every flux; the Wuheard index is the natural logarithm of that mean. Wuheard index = 1.11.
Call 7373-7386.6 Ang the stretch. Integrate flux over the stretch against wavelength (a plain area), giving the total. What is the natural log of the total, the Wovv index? 5.70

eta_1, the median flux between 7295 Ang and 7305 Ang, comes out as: 21.6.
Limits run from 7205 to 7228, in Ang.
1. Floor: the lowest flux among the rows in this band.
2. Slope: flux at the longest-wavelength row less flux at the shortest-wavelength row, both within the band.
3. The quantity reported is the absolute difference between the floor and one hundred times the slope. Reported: 50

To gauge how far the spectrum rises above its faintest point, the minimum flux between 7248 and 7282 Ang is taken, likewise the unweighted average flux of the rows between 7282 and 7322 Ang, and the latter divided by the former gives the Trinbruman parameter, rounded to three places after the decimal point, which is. 1.118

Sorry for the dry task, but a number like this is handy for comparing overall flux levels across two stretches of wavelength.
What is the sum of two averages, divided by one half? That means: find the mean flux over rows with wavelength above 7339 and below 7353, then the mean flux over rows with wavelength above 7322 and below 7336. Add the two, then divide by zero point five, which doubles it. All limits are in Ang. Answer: 85.5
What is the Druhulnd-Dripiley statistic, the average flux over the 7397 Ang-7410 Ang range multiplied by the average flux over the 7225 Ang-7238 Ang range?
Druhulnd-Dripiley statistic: 447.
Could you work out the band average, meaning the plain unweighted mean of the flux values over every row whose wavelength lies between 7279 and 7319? 21.9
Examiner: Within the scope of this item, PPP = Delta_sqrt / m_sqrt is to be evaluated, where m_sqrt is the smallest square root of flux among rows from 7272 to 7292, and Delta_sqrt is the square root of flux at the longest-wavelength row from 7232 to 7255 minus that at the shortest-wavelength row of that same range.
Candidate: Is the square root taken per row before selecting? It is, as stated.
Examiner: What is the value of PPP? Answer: -0.03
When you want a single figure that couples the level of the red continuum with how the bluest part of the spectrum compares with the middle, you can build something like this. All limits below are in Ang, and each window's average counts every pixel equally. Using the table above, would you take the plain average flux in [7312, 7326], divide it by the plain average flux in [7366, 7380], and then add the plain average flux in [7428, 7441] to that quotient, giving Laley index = 22.2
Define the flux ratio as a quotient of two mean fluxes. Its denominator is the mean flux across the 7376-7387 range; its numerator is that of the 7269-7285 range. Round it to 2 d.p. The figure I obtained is 0.97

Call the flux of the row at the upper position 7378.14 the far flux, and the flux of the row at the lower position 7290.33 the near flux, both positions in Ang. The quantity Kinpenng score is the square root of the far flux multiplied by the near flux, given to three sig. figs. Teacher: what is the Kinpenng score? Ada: 21.6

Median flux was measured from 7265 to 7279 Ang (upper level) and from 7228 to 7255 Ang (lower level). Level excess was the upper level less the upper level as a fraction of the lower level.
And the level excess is 20.4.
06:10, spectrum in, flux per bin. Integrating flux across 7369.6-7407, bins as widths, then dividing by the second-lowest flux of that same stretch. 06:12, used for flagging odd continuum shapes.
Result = 40.5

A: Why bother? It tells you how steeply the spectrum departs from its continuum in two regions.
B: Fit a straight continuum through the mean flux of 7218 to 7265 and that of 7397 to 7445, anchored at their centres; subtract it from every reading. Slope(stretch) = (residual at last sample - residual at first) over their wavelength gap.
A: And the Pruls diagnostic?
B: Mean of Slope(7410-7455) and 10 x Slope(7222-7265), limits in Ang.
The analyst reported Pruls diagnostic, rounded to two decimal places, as 0.24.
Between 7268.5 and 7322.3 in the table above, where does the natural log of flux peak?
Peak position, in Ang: 7286.97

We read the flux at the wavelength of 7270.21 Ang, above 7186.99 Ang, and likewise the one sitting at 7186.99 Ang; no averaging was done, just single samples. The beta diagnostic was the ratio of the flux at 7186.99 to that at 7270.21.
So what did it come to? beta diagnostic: 0.91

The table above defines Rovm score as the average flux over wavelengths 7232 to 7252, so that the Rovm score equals 21.1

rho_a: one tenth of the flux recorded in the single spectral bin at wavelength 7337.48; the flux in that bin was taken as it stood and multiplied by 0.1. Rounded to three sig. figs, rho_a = 2.06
